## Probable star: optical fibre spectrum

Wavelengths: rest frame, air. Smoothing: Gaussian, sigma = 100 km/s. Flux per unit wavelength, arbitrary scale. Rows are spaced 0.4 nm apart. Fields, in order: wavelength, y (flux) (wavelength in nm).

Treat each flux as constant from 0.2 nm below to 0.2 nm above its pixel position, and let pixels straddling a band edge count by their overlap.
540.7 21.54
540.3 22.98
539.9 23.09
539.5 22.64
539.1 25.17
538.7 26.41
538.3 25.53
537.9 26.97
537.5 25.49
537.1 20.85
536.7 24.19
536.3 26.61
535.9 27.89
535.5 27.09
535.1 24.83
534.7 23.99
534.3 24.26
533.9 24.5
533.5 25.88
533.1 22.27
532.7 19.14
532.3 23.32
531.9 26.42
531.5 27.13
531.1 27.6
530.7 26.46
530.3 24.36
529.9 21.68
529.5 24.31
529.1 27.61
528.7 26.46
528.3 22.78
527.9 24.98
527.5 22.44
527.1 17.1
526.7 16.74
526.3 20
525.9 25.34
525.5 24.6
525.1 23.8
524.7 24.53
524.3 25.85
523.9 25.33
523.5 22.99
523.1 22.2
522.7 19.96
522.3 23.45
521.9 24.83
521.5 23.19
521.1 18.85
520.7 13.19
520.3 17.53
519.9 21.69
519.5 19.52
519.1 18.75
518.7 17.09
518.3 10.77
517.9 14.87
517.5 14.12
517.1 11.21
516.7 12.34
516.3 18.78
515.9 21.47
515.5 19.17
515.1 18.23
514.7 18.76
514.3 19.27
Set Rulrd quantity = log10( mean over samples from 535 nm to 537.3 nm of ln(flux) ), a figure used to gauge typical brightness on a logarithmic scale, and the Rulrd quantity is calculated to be 0.508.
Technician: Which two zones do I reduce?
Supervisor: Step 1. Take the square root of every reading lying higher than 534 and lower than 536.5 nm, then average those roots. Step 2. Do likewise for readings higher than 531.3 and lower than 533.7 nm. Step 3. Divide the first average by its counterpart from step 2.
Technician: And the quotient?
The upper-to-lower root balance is 1.04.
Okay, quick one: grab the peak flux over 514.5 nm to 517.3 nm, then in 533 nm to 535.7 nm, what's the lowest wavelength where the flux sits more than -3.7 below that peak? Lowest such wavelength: 533.1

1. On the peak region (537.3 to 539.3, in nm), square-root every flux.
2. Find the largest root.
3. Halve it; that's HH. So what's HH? 2.60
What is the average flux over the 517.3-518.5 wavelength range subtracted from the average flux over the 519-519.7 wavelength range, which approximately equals 5.9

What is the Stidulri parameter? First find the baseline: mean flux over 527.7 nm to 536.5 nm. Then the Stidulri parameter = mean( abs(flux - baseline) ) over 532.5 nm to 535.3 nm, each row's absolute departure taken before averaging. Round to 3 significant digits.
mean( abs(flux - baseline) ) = 1.68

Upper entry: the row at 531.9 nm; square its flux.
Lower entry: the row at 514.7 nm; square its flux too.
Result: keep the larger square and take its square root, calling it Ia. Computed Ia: 26.4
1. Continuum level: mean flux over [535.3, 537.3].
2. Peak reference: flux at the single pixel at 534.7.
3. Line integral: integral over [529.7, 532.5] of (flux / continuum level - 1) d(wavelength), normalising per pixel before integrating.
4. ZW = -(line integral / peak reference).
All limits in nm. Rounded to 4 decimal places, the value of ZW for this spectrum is 0.0002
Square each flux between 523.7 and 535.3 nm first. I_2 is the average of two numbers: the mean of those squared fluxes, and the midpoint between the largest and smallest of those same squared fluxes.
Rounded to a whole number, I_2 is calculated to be 551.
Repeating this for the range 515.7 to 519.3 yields 270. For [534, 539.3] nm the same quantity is 625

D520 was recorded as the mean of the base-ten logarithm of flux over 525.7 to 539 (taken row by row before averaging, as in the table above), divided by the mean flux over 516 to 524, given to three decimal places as 0.075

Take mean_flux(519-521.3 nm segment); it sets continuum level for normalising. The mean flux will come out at 18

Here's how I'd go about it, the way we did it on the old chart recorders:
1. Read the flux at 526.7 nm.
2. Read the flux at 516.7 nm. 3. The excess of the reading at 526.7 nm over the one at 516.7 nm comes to 4.4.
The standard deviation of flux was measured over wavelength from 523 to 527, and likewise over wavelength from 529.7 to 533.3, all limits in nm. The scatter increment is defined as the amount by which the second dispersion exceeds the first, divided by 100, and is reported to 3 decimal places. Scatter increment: 0.000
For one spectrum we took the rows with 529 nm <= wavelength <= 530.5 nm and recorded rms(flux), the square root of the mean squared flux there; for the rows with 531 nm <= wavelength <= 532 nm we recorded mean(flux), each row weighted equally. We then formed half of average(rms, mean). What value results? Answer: 13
